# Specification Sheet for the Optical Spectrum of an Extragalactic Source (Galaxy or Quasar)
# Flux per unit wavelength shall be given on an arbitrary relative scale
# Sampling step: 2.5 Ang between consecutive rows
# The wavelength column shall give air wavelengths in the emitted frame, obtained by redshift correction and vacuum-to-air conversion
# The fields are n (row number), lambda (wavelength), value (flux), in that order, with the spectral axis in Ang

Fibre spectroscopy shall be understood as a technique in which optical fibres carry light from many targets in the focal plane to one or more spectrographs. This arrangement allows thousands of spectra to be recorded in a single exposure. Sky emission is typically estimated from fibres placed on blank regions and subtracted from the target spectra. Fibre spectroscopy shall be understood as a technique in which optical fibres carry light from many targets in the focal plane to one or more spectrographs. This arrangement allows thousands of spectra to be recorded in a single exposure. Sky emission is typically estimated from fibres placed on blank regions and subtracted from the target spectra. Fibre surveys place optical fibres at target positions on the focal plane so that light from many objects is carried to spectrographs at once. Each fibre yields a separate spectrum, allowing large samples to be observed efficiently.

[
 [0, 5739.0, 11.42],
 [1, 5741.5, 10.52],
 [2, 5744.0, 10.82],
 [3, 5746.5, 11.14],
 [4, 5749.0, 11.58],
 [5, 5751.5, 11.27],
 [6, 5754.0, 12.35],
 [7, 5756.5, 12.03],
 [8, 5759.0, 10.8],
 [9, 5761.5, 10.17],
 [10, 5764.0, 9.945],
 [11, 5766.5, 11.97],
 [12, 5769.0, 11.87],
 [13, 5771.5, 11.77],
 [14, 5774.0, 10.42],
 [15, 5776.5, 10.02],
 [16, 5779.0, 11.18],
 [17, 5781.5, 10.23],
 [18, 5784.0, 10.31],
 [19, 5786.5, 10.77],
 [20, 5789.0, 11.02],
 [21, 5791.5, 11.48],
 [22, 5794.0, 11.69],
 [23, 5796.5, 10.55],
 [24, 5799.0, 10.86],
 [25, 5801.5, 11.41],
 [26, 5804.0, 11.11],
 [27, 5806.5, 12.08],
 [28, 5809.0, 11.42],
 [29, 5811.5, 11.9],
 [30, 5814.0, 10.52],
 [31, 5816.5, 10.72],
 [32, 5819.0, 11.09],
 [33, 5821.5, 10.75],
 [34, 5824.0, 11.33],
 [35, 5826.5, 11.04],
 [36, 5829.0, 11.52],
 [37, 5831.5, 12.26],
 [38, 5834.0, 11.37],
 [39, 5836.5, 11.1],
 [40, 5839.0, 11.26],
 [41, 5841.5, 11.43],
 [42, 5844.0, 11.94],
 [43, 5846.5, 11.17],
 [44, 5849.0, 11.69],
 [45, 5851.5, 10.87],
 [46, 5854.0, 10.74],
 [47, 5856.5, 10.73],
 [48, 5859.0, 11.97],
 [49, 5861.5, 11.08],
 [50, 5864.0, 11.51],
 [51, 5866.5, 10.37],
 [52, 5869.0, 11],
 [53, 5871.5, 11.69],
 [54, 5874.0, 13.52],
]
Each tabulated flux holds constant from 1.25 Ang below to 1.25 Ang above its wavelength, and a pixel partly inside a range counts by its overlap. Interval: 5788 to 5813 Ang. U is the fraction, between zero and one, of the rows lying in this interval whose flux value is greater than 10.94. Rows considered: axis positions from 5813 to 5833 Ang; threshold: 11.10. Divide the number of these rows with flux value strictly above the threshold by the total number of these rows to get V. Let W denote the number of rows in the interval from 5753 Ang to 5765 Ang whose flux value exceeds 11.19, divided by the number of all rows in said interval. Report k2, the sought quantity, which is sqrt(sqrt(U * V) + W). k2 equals 0.97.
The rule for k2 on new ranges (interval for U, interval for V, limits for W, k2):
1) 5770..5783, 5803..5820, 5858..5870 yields 0.94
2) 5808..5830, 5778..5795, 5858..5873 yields 1.02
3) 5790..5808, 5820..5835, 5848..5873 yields 1.04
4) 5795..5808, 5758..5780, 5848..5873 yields 0.96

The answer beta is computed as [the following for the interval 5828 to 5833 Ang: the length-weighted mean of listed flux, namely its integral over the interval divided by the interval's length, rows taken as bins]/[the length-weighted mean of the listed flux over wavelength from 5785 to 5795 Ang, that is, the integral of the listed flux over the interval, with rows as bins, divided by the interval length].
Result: 1.06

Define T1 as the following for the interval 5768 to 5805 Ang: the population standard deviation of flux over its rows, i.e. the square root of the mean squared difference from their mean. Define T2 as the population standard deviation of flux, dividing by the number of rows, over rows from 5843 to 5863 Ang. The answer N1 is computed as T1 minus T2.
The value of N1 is 0.09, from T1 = 0.57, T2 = 0.5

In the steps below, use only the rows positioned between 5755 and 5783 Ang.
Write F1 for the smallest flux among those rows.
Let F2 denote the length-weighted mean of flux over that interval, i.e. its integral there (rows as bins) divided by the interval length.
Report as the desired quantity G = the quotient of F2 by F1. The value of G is 1.10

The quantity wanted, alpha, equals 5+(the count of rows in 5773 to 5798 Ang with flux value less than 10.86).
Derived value 11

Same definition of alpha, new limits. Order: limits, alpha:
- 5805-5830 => 8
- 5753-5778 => 10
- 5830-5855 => 6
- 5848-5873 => 8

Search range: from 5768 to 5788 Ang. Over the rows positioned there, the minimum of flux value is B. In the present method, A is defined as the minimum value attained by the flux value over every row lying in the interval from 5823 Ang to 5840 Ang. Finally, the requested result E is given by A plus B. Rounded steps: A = 11.04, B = 10.02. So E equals 21.1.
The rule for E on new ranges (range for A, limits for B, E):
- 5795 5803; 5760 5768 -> 20.5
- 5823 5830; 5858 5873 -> 21.4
